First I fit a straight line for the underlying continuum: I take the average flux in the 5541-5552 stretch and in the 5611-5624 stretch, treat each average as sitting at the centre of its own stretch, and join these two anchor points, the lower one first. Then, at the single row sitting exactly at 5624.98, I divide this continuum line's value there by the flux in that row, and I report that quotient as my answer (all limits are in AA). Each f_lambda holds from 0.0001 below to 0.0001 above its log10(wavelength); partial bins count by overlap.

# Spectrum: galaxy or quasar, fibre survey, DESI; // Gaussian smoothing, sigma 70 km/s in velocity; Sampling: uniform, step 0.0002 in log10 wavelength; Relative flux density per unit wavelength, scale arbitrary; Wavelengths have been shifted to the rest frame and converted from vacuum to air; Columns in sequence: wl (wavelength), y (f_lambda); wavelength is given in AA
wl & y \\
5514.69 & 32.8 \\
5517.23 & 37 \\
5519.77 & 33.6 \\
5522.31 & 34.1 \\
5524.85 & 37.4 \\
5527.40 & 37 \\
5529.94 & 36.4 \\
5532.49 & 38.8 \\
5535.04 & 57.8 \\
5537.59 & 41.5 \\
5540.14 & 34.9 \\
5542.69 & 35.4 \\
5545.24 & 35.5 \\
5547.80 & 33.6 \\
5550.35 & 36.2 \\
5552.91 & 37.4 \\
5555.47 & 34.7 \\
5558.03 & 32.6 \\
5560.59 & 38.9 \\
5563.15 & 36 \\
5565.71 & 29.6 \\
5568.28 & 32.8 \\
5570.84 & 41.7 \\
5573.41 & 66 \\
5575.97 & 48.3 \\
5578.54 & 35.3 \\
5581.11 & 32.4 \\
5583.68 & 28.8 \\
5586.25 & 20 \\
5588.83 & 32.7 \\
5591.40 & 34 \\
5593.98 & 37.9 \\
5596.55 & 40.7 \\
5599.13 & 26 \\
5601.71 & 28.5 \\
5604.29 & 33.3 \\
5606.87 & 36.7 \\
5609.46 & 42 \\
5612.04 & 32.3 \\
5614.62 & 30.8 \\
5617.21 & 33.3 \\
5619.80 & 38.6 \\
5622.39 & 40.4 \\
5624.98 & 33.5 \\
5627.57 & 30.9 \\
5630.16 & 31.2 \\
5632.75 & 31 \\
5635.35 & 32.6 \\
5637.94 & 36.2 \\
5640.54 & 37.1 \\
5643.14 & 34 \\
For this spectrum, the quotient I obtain 1.05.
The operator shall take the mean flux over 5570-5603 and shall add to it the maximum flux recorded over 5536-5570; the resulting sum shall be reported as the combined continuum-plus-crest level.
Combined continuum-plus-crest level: 78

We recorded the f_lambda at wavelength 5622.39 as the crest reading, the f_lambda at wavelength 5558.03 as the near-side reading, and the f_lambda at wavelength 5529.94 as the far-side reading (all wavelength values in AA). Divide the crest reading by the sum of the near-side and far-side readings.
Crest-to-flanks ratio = 0.59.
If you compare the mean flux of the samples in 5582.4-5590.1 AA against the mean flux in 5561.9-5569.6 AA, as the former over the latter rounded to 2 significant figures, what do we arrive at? 0.83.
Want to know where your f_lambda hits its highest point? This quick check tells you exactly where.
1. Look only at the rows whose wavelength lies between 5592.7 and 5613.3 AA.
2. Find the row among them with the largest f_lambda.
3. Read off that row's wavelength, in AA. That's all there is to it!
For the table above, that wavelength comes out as 5609.46 AA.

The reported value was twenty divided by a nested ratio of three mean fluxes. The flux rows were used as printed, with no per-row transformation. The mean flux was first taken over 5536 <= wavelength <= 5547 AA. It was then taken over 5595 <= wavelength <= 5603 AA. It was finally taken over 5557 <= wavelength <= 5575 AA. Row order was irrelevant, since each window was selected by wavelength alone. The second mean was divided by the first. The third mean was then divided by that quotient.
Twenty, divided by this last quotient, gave 0.43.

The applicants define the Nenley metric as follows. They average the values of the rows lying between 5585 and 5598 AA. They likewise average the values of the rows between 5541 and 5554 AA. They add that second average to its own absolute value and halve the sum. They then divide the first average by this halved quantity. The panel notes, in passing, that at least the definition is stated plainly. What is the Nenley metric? 0.93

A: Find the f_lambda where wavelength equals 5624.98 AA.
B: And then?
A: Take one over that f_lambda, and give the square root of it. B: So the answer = 0.173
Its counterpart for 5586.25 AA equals 0.224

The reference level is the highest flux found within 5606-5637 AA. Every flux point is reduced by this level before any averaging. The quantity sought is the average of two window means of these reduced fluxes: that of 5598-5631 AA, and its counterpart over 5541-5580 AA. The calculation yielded -6.0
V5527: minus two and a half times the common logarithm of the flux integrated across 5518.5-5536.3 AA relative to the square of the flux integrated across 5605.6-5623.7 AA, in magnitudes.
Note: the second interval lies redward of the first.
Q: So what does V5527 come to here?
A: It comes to 7.0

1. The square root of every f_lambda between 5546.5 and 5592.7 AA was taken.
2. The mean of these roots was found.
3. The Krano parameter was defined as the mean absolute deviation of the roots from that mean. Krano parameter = 0.456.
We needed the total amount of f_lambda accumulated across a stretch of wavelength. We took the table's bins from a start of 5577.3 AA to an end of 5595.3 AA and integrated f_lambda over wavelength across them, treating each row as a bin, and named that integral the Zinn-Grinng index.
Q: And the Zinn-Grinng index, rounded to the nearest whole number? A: 569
